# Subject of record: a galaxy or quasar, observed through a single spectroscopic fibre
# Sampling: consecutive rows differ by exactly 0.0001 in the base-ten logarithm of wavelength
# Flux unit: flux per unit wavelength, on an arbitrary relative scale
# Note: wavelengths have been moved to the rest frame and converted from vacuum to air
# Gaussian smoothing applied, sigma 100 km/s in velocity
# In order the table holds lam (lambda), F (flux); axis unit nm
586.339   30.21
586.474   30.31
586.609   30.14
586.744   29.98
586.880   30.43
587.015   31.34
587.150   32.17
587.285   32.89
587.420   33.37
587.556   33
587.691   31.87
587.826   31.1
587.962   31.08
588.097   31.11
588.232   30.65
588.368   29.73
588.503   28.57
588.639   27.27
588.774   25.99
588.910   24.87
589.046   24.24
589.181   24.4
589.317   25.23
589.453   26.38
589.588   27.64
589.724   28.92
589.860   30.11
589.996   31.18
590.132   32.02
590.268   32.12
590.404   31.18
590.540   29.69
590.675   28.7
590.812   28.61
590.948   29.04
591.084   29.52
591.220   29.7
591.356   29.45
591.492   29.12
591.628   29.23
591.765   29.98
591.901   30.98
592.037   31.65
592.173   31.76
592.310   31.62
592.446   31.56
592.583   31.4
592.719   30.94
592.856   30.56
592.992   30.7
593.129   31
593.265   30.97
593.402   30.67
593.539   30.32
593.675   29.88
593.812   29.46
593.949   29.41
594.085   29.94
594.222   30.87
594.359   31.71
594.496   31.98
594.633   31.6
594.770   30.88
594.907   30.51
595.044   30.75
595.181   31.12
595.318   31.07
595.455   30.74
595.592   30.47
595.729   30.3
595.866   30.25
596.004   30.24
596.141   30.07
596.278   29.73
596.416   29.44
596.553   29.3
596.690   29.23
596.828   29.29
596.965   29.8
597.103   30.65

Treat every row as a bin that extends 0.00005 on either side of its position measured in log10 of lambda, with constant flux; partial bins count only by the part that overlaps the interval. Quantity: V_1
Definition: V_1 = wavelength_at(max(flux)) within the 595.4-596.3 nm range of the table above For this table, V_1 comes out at 595.455 nm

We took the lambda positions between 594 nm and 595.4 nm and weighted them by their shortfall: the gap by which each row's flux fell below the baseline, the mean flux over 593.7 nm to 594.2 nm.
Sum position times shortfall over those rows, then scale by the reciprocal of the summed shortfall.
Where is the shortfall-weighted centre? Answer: 594.71 nm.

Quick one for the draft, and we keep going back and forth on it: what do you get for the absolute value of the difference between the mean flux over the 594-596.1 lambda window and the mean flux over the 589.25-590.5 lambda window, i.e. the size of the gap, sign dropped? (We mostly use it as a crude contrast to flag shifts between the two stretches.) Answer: 1.4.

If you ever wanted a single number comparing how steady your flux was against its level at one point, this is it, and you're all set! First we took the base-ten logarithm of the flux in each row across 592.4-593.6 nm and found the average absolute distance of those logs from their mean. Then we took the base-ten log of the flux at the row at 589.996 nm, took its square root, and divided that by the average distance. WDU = 288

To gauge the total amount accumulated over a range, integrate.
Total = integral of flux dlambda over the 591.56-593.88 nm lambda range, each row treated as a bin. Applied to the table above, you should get 71.3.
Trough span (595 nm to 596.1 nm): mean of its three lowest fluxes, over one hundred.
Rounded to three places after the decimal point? 0.303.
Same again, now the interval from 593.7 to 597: 0.293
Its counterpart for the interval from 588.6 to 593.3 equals 0.245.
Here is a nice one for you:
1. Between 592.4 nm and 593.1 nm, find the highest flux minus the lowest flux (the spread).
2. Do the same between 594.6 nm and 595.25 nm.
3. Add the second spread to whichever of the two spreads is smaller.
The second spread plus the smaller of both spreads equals 2.09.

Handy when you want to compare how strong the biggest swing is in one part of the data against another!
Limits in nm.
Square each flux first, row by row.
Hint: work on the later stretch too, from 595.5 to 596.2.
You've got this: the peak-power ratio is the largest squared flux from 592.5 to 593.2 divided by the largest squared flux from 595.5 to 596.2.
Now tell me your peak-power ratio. 1.06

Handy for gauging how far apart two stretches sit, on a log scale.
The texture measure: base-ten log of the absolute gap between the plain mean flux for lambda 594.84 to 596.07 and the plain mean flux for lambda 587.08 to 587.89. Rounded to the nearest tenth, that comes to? 0.3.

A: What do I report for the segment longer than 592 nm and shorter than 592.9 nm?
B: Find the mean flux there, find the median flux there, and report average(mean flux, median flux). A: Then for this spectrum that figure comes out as 31.5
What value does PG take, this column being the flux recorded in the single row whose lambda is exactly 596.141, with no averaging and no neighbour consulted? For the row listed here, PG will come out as 30.07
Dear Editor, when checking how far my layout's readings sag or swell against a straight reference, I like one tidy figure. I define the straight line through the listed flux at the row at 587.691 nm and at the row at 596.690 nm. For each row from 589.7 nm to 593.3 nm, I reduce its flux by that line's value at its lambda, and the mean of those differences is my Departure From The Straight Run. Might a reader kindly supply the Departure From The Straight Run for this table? -0.3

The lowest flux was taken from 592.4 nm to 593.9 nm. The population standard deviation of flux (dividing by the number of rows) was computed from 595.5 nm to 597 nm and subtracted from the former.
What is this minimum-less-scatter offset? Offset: 29.0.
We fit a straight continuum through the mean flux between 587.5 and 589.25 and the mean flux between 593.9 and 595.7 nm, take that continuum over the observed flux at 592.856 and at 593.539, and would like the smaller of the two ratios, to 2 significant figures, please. 0.99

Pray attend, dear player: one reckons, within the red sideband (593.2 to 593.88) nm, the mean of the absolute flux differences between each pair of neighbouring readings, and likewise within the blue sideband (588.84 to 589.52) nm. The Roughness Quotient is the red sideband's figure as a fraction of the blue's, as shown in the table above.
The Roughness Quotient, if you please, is 0.55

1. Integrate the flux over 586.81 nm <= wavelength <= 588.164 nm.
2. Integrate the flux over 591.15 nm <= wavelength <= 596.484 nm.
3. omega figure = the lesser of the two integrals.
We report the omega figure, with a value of 43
